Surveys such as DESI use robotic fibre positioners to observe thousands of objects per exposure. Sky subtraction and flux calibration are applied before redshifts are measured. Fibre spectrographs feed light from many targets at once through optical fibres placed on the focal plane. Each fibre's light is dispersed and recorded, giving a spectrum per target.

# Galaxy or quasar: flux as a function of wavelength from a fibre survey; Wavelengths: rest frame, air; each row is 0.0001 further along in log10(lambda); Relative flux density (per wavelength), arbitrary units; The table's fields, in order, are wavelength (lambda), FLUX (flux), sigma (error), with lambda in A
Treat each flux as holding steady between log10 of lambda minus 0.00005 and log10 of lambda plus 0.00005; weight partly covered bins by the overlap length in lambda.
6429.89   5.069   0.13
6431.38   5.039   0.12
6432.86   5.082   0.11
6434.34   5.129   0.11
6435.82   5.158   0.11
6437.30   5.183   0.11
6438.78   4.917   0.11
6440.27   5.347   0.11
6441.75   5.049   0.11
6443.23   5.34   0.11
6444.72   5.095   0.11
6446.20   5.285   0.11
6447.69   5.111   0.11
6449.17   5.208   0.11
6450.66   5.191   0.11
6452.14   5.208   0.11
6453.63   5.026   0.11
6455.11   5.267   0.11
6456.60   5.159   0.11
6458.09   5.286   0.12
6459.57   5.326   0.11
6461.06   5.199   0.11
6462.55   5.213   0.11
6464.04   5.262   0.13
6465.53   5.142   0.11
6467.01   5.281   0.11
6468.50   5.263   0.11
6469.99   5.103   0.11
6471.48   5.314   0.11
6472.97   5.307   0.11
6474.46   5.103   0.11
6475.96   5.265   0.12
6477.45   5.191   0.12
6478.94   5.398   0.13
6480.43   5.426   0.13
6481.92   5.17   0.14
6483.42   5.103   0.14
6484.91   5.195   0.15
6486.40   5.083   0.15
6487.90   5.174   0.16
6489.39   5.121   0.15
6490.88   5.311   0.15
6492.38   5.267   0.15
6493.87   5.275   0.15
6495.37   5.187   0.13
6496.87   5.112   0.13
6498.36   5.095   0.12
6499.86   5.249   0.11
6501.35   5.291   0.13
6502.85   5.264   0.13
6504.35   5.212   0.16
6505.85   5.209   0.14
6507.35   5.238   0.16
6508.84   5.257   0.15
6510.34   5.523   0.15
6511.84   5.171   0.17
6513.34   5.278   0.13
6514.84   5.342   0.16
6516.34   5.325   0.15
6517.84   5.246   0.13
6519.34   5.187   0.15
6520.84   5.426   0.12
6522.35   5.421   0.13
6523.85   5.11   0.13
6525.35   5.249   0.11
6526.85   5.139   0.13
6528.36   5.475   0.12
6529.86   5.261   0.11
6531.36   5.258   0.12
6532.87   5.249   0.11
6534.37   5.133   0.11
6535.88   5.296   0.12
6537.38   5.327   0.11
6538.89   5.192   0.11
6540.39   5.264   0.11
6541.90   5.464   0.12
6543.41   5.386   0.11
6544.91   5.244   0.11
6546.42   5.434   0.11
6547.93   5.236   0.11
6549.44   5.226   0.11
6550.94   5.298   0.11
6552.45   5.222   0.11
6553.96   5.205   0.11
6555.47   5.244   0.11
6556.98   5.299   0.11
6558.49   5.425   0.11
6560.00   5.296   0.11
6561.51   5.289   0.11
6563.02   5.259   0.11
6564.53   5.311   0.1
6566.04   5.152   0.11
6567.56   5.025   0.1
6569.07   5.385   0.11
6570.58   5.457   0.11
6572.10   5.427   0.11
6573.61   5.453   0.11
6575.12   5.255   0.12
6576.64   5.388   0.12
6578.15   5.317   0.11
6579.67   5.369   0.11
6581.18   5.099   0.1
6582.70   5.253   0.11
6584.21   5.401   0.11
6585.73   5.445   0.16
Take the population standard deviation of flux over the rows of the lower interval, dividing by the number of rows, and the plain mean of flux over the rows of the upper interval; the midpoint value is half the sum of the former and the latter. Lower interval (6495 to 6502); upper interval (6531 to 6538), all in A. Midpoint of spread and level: 2.66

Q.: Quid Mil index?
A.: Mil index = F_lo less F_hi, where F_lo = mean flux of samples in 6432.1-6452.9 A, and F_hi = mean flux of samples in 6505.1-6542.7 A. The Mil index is -0.12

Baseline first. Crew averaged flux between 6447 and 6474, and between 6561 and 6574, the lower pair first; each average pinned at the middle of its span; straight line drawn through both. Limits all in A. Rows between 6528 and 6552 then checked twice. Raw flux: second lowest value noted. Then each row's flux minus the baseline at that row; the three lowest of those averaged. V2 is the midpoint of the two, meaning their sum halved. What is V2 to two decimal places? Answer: 2.55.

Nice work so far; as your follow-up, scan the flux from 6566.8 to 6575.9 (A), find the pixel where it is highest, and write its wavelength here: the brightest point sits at 6570.58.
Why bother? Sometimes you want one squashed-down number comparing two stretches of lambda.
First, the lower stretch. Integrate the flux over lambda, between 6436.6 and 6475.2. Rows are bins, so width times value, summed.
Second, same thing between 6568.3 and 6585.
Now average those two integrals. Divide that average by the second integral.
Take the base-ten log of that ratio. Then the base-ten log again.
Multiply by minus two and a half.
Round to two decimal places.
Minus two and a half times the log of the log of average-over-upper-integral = 1.69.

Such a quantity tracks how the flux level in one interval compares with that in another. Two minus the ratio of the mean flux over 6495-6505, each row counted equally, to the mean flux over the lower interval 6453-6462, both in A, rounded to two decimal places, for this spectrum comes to 1.00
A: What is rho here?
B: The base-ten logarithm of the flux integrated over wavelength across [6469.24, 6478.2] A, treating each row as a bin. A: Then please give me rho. 1.67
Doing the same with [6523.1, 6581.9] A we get 2.49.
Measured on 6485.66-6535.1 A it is 2.41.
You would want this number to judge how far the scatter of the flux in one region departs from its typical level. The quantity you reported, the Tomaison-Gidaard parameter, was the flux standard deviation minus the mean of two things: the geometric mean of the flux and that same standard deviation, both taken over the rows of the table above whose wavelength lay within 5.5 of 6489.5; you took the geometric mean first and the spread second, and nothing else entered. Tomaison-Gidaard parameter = -2.56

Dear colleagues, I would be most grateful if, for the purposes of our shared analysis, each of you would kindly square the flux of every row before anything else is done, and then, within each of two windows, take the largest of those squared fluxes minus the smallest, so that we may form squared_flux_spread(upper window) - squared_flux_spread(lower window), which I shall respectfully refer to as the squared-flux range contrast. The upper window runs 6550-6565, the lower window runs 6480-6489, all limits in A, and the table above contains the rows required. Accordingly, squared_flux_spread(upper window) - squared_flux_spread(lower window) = -1.3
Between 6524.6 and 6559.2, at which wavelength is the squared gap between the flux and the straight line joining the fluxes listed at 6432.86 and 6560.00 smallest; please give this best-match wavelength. 6540.39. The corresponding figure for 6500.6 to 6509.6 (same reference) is 6505.85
